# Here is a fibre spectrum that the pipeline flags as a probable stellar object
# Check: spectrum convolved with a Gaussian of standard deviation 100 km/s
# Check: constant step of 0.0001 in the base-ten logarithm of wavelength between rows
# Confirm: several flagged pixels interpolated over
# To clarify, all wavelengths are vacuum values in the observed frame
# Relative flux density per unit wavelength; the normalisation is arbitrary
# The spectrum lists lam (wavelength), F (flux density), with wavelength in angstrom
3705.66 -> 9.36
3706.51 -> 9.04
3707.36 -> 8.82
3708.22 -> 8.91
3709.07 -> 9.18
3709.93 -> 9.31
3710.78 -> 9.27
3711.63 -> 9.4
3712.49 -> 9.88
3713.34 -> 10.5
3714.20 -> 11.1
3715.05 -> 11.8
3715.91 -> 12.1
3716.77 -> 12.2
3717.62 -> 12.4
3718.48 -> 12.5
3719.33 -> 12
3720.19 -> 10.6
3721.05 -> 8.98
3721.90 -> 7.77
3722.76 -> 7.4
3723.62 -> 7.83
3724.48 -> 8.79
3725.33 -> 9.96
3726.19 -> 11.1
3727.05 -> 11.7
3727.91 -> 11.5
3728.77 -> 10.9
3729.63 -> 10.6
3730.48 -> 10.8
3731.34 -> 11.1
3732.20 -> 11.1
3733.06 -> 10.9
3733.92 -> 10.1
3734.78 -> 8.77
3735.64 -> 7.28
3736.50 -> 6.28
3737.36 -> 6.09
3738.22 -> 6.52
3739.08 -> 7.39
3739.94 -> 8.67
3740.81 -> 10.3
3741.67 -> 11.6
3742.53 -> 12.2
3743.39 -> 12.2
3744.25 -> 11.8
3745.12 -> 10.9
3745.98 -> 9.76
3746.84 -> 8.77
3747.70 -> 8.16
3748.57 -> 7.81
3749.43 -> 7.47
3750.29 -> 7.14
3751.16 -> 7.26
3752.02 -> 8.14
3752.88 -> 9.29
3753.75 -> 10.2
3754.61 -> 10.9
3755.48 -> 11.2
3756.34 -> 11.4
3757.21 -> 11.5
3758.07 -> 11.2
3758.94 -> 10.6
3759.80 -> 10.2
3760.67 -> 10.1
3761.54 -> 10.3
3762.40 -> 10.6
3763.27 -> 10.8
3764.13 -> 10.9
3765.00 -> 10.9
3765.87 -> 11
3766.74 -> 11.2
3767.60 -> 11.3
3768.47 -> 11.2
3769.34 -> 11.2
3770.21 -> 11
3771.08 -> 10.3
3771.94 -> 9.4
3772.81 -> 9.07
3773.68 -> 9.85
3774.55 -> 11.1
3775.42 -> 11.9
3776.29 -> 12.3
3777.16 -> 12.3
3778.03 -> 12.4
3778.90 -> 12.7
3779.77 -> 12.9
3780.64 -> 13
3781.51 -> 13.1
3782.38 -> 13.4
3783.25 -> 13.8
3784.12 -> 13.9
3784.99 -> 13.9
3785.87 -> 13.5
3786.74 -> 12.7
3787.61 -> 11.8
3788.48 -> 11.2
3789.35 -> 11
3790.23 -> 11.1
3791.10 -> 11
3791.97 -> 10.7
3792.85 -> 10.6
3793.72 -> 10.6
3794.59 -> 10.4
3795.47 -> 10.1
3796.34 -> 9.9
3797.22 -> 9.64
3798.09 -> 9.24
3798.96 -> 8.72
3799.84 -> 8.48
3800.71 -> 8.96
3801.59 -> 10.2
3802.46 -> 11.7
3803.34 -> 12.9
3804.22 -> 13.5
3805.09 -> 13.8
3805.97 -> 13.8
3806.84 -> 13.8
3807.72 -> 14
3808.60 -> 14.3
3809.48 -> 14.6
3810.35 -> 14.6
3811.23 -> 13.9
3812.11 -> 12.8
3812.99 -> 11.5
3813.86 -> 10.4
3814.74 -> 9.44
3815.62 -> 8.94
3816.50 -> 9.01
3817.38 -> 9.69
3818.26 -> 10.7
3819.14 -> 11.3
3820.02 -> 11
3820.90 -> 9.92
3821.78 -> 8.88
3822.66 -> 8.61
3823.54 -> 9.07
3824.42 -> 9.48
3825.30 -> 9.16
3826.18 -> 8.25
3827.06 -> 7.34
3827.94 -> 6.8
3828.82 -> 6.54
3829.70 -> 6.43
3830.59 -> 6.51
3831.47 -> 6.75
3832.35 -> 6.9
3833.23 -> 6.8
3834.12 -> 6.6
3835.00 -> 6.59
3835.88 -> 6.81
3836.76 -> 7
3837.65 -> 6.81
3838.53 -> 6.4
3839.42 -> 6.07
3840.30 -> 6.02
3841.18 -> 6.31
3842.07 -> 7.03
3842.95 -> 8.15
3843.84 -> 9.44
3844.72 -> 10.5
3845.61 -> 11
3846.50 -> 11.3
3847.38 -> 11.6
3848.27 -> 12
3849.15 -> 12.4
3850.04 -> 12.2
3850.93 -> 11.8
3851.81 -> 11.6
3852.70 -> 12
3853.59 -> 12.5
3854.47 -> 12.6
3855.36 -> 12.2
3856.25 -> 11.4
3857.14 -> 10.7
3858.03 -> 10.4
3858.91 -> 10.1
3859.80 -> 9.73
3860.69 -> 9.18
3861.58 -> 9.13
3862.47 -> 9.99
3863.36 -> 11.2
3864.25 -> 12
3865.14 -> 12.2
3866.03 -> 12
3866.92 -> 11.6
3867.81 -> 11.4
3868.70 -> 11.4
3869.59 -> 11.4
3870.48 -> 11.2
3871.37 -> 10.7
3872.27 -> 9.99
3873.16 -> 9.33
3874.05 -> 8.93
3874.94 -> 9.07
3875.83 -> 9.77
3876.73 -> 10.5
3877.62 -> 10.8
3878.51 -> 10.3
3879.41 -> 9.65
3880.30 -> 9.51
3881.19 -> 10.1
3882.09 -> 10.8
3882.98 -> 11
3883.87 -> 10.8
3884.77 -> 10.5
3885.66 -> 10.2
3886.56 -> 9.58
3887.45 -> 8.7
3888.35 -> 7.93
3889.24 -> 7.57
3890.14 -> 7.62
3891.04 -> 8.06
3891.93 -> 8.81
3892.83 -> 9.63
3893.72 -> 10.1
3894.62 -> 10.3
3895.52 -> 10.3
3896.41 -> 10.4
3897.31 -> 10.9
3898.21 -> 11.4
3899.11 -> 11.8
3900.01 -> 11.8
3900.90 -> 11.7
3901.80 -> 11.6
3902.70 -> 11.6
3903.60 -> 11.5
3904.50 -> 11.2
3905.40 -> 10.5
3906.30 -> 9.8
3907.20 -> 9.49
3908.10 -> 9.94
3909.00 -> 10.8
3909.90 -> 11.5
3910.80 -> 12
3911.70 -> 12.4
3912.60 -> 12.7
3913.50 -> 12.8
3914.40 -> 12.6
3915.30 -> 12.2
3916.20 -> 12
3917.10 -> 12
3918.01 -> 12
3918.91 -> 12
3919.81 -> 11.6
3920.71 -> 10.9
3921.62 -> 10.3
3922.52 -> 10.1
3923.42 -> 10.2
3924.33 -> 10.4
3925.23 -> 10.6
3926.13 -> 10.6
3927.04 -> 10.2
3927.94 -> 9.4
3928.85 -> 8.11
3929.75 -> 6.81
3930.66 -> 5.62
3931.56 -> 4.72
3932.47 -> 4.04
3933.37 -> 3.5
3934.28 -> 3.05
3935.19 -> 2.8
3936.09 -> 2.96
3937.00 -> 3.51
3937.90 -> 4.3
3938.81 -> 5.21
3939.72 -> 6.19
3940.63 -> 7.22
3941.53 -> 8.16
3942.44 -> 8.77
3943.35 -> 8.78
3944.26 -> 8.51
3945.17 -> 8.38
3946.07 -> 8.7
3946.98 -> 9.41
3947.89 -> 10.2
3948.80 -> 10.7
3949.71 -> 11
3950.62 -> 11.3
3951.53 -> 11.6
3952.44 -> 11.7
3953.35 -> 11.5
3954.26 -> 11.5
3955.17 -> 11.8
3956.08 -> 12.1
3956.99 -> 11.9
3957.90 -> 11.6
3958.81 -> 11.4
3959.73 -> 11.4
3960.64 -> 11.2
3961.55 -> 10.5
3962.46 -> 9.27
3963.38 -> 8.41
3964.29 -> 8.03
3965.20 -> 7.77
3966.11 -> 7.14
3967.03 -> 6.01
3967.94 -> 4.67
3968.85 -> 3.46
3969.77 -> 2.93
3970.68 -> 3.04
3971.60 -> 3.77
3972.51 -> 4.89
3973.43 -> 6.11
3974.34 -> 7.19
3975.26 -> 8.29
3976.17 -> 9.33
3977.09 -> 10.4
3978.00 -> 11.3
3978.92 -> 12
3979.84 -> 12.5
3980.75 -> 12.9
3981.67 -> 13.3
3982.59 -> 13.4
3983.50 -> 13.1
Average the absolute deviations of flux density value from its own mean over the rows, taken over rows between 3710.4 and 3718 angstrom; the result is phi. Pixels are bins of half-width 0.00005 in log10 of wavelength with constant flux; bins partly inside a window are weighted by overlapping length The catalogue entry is 1.1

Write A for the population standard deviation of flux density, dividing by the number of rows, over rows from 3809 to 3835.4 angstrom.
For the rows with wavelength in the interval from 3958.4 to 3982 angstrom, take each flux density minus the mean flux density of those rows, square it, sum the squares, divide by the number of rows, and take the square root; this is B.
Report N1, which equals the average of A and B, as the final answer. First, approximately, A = 2.4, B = 3.2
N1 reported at 2.8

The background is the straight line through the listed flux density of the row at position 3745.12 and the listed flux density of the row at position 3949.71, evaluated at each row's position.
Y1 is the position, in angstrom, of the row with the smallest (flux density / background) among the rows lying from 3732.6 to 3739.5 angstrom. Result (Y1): 3737.36 angstrom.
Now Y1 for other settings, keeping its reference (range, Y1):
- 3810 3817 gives 3815.62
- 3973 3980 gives 3973.43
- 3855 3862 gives 3861.58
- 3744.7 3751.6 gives 3750.29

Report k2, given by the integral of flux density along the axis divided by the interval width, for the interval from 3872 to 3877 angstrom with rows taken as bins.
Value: 9.6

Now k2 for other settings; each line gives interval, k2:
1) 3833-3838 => 6.8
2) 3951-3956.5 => 11.7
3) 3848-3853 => 12.0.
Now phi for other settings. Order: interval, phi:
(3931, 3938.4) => 0.6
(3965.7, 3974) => 1.2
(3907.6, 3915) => 0.8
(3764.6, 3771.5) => 0.2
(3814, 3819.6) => 0.8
